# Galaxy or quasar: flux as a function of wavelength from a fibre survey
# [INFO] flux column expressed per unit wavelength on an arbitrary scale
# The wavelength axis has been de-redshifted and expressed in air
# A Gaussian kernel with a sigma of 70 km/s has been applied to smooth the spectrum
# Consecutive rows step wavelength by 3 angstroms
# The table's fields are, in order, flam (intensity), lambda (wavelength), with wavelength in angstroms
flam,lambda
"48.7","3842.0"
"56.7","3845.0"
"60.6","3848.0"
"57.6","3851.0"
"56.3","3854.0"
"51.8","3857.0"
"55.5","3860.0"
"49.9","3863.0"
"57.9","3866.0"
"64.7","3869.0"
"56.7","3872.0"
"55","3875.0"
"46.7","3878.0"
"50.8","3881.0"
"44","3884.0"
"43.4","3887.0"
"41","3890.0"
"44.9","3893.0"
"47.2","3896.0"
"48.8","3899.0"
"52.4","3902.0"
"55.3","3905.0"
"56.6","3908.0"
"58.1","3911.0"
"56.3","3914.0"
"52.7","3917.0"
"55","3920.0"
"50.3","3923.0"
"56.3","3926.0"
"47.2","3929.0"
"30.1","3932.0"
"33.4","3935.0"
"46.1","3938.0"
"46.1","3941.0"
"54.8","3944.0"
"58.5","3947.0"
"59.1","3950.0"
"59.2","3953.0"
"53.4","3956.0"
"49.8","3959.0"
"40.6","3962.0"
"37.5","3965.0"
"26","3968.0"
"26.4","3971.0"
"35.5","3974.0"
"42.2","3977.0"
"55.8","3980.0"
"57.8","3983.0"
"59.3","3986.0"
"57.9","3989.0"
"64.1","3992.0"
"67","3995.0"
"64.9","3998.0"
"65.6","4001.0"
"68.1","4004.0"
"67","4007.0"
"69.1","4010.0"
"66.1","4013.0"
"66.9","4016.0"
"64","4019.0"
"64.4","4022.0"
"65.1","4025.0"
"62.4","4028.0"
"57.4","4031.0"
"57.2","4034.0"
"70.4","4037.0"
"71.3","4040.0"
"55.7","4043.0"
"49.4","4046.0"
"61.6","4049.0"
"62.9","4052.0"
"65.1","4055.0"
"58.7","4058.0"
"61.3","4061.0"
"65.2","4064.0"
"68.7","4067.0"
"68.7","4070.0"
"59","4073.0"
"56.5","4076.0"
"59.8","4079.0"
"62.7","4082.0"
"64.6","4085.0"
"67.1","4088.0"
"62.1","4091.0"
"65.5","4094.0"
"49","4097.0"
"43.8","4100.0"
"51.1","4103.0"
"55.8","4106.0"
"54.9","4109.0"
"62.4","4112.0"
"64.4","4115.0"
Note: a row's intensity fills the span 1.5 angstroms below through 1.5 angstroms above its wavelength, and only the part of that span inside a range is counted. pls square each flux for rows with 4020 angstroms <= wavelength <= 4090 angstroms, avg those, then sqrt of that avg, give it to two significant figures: 63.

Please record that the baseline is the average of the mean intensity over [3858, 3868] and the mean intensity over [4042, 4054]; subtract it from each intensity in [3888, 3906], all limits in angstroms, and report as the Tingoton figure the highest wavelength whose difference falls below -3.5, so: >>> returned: 3902.0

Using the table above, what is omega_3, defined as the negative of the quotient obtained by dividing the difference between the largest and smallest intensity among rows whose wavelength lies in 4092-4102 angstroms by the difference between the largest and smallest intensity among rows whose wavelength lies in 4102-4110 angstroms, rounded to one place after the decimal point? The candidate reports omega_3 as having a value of -4.6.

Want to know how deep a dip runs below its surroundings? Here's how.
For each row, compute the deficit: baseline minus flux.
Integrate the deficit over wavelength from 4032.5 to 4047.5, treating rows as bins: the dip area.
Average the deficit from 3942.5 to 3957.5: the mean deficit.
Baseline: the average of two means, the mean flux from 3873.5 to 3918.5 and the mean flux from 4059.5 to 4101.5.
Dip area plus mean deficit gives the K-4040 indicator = -79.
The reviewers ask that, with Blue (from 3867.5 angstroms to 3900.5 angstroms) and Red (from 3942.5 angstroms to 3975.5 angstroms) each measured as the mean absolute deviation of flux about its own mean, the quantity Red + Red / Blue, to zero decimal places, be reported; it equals 13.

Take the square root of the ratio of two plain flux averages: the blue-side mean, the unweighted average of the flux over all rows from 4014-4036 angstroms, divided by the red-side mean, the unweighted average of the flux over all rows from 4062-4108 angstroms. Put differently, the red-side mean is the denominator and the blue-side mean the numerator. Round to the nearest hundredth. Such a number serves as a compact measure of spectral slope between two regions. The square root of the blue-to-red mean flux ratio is 1.02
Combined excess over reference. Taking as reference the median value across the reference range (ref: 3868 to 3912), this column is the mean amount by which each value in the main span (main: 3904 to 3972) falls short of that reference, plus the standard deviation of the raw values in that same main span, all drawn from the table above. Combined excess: 13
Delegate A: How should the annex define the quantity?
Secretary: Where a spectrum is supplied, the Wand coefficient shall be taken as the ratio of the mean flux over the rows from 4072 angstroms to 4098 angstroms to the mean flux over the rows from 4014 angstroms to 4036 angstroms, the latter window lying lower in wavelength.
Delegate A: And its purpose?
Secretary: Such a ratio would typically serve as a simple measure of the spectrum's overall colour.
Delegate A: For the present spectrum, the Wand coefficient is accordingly 0.97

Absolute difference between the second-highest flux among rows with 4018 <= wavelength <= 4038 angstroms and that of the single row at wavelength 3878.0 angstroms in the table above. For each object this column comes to 18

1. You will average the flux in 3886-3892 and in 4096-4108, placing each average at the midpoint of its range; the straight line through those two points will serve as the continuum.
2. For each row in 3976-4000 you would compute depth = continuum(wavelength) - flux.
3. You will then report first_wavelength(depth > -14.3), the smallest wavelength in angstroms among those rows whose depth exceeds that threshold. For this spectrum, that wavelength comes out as 3977.0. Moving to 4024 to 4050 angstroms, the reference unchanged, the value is 4031.0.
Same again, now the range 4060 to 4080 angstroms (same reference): 4061.0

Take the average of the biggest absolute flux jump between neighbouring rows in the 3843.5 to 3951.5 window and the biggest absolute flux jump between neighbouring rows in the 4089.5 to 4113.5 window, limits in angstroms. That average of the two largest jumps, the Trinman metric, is 17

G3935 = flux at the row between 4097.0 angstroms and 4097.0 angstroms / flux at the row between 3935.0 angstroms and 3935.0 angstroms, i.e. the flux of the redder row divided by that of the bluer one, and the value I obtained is 1.47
